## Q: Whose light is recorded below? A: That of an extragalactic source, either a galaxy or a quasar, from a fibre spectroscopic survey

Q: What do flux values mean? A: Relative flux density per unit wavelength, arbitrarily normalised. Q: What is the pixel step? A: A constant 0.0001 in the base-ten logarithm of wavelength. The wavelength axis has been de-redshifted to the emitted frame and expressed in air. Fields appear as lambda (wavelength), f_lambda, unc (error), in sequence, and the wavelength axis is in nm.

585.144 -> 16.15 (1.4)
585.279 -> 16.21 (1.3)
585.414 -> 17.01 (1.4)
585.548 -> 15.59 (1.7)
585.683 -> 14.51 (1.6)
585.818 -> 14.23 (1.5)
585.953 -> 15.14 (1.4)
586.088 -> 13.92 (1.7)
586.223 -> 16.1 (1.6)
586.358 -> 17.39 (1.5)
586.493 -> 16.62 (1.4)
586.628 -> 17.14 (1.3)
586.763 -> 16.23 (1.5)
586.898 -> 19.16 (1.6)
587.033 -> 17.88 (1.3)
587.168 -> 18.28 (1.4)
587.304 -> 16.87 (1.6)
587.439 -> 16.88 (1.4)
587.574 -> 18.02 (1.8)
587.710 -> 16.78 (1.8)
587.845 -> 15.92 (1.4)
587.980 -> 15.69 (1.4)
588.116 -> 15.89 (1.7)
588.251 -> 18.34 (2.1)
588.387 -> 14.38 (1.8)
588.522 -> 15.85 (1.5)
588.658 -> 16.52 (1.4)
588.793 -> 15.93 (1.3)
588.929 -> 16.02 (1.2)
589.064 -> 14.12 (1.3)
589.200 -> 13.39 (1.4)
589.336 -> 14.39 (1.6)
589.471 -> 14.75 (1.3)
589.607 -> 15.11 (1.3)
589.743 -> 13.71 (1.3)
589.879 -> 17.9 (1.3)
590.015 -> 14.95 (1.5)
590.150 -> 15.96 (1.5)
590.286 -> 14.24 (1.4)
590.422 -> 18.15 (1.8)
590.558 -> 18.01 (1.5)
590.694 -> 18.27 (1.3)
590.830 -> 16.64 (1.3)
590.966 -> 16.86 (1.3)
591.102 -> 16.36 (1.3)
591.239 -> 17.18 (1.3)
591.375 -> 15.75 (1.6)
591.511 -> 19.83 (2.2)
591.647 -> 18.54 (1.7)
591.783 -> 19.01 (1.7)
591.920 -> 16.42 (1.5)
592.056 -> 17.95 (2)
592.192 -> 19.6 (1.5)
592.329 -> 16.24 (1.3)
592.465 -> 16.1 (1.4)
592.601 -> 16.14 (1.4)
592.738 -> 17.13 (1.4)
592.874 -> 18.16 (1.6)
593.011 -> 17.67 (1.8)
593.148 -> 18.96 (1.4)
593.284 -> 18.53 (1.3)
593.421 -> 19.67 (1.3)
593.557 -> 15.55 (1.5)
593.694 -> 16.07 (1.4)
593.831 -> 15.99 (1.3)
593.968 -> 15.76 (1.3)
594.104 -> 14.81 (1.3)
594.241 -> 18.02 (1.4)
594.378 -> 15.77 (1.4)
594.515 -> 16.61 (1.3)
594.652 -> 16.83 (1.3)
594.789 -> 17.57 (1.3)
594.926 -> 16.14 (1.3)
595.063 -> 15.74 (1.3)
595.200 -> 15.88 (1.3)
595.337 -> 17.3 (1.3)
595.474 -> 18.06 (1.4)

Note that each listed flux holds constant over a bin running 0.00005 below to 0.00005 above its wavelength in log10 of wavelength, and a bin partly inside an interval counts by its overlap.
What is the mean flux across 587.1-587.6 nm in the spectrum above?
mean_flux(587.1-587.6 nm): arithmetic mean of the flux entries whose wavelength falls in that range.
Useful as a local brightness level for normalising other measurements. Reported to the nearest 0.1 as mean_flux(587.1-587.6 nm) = 17.5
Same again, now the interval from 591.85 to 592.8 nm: 17.1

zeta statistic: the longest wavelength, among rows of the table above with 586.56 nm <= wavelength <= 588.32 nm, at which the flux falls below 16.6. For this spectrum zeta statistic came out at 588.116 nm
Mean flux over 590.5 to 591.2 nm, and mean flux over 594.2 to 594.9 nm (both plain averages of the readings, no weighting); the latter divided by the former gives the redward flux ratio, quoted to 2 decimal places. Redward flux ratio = 0.98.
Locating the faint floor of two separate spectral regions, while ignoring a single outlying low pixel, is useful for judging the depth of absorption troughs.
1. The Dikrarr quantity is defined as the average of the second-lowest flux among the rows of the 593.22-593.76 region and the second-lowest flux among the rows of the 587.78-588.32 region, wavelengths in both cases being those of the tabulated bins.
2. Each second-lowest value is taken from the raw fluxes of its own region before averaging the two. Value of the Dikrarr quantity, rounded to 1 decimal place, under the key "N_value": 16.0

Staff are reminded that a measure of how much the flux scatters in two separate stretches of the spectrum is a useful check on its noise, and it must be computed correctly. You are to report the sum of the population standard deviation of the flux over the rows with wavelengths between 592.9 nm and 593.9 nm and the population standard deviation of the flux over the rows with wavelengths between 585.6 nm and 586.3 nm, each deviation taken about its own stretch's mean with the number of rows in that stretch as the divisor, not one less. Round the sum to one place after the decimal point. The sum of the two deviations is 2.3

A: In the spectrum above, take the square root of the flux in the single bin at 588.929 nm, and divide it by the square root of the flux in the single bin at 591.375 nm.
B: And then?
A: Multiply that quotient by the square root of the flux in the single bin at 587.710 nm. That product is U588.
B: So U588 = 4.13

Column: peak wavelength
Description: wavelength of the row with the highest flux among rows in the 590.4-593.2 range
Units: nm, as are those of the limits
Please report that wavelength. 591.511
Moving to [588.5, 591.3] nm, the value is 590.694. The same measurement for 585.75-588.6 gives 586.898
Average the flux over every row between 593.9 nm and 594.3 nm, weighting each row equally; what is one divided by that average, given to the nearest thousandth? 0.062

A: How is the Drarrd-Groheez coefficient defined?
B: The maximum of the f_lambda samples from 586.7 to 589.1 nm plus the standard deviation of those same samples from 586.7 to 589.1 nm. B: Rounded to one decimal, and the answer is 20.5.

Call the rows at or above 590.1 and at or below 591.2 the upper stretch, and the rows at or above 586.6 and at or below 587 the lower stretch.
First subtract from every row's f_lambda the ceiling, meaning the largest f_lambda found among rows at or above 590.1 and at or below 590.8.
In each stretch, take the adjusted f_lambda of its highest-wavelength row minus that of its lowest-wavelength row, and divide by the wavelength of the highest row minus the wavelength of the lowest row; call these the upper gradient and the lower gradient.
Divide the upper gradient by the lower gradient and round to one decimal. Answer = 0.1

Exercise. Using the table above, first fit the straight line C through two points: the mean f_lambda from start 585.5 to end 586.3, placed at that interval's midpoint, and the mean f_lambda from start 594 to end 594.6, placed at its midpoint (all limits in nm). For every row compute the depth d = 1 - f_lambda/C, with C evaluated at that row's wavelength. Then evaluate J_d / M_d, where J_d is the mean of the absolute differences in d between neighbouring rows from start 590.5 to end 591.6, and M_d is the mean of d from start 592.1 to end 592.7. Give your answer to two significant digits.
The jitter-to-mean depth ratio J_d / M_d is -1.2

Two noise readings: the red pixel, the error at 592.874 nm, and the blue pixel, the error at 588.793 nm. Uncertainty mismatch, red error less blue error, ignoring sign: 0.300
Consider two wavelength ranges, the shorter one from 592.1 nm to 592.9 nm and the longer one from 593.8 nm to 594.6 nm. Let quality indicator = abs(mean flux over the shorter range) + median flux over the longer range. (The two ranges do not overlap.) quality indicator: 33.1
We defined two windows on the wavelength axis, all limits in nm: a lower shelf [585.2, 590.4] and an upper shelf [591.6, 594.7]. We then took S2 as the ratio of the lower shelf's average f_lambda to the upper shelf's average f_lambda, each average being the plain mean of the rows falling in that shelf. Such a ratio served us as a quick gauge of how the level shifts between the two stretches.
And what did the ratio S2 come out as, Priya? 0.93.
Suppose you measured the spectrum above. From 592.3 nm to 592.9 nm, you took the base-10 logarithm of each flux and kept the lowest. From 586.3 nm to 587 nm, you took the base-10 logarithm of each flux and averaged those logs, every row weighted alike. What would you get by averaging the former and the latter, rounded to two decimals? 1.22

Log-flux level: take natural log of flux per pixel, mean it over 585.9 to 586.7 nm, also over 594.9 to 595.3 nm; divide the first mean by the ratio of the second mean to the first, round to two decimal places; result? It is 2.78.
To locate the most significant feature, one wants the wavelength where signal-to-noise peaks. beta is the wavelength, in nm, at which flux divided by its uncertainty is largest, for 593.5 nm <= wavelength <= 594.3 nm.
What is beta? 594.241 nm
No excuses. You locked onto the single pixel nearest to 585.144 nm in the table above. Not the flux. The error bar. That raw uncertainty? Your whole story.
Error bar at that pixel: 1.40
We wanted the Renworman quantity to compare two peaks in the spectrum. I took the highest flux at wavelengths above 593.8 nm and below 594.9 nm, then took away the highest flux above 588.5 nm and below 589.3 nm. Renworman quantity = 1.5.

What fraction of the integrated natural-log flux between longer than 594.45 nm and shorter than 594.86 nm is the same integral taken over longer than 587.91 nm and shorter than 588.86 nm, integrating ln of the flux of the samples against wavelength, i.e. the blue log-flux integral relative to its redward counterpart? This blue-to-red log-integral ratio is 2.3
